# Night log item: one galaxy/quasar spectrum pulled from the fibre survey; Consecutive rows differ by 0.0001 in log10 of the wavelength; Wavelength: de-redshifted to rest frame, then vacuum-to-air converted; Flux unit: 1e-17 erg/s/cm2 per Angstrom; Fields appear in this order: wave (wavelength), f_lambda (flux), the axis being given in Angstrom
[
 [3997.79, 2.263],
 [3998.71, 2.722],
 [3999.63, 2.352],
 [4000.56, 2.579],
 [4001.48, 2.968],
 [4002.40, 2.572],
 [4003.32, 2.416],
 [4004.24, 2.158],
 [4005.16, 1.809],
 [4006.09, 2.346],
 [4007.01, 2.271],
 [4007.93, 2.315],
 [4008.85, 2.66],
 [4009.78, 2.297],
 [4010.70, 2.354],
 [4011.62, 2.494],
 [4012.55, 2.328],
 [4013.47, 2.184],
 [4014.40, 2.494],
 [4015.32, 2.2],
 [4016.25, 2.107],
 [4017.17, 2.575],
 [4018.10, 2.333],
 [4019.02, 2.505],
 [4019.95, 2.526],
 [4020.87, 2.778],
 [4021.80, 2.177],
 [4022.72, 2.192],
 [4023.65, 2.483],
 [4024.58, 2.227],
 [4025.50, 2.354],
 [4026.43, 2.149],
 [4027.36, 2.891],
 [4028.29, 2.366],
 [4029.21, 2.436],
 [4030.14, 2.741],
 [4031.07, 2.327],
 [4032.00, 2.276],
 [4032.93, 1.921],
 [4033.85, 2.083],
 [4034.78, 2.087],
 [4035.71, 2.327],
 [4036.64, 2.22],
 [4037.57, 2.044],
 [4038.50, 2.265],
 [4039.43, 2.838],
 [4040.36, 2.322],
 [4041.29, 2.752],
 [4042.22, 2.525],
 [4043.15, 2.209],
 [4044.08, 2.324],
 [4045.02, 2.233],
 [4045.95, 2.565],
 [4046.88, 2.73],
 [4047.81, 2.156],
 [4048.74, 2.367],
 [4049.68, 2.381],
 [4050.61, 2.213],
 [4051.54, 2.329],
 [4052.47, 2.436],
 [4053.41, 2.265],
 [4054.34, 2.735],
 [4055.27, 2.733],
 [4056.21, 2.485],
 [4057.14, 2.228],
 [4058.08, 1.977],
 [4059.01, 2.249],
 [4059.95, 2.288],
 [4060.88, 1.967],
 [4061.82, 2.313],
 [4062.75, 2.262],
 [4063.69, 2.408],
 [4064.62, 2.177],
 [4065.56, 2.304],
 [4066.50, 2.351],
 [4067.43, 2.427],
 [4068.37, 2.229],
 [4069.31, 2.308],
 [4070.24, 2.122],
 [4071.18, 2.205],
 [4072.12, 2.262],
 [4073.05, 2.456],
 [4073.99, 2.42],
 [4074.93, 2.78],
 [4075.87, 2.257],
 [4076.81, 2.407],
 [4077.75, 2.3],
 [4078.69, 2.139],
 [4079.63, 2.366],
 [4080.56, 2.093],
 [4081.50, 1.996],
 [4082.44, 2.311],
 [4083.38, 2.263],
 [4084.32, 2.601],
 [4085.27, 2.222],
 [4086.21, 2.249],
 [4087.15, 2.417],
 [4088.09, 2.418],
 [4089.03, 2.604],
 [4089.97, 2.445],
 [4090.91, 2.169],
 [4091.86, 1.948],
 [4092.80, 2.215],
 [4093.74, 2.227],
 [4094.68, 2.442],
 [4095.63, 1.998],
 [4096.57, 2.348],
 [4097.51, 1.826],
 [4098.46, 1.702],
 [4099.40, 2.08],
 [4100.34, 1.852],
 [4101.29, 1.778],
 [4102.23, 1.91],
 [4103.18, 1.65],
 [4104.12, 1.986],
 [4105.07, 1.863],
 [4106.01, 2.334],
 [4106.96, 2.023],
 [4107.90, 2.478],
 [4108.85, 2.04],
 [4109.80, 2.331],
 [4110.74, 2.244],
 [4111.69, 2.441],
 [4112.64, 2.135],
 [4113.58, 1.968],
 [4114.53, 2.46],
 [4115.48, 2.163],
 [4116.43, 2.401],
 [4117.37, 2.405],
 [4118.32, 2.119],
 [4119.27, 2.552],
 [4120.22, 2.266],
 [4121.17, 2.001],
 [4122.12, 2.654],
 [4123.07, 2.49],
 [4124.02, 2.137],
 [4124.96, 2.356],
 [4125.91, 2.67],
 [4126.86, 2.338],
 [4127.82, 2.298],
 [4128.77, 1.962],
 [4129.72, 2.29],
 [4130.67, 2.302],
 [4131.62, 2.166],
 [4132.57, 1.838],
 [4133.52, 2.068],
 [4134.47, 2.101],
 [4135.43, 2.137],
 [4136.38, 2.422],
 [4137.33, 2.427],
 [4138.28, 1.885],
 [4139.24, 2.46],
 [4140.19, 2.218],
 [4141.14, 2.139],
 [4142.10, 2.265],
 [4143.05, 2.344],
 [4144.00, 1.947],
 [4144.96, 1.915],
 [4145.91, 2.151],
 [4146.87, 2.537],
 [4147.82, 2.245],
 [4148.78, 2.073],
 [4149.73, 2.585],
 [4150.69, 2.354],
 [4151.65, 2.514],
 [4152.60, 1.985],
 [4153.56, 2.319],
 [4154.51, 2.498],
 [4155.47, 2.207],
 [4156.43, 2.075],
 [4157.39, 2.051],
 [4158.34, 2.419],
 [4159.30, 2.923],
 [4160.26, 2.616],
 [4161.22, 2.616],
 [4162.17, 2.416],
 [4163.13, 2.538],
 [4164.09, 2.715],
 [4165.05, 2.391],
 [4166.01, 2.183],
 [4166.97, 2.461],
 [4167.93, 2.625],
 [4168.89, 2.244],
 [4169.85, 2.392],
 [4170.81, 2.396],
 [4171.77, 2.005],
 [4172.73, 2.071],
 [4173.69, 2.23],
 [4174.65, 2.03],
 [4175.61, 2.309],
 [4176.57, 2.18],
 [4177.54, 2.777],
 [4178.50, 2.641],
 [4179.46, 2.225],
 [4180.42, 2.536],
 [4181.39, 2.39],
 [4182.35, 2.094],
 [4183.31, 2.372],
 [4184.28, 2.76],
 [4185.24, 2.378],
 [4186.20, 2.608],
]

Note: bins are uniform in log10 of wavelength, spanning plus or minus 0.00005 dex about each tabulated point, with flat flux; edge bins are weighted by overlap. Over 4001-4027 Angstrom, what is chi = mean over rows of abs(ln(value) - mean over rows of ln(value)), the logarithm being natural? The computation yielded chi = 0.073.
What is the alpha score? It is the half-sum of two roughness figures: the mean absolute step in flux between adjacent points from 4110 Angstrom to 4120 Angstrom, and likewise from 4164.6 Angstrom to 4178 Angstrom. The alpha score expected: 0.250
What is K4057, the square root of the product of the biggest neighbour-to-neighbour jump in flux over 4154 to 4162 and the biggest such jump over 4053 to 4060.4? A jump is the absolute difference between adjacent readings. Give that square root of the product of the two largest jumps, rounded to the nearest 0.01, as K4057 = 0.49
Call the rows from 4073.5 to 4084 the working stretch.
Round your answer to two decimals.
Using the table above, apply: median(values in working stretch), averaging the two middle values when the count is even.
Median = 2.30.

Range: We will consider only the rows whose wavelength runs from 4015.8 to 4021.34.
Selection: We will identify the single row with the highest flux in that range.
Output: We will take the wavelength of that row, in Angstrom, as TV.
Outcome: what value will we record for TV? 4020.87 Angstrom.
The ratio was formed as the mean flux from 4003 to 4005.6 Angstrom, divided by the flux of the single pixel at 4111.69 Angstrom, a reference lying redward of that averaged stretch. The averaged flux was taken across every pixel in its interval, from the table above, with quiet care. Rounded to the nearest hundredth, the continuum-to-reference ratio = 0.87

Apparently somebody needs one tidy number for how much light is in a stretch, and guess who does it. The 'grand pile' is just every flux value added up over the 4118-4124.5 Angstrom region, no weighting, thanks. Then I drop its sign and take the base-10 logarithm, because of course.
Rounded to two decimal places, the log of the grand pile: 1.21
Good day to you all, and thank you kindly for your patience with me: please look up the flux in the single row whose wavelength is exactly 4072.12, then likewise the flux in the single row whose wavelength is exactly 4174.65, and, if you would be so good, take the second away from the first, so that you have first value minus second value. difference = 0.2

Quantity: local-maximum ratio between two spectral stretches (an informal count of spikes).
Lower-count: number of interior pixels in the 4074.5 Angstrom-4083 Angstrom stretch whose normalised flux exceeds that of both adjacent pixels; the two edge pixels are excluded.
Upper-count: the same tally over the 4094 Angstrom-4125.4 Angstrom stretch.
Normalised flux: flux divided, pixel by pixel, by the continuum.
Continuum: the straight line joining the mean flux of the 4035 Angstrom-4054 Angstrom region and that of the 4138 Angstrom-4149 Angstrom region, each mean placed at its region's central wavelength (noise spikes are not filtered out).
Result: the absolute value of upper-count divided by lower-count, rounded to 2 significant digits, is 6.0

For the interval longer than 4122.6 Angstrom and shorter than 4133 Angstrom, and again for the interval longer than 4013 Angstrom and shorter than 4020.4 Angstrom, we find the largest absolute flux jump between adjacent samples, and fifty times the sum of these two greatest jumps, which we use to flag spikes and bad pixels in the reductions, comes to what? 41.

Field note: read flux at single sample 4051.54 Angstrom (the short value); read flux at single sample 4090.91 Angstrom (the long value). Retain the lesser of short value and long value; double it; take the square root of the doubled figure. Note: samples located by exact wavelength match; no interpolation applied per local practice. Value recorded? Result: 2.08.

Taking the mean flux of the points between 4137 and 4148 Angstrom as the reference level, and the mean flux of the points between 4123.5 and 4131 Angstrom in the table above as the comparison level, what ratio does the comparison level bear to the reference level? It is 1.04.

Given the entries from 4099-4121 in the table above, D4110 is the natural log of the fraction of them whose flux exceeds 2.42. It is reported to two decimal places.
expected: -1.75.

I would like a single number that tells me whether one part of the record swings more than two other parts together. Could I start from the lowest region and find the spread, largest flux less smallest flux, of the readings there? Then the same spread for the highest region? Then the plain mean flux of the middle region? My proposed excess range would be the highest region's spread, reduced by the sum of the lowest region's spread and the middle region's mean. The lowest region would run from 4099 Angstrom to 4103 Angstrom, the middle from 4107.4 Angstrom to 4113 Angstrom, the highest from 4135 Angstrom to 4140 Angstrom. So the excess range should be -2.0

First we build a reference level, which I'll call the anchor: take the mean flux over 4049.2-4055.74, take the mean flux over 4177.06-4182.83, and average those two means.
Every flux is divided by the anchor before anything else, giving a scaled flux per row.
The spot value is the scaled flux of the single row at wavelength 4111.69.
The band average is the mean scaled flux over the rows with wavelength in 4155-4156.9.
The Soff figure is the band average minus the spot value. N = -0.12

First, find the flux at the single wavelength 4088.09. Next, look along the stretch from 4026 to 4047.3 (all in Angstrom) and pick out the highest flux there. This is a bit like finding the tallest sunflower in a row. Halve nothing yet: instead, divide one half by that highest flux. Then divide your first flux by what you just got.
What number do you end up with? 14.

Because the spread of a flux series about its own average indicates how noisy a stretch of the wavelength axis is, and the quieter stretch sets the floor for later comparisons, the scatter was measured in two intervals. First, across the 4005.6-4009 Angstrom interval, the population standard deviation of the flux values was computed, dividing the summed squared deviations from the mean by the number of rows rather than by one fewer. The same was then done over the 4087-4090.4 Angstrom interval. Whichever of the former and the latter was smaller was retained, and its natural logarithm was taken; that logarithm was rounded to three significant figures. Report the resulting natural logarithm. -2.56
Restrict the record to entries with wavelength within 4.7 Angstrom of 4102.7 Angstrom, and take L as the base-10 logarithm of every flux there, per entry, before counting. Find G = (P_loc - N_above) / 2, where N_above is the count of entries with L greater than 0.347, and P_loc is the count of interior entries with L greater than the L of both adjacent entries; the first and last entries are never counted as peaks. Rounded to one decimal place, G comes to 1.5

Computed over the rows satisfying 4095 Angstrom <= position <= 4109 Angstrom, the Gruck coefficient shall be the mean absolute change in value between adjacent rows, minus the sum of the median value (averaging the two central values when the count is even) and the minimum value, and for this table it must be -3.34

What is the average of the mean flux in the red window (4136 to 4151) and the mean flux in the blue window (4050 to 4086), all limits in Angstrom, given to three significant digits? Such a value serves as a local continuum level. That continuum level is 2.28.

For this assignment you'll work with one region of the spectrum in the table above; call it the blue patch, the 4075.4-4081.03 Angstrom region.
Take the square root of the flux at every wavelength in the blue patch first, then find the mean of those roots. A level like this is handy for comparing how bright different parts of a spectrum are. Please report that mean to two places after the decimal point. 1.50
